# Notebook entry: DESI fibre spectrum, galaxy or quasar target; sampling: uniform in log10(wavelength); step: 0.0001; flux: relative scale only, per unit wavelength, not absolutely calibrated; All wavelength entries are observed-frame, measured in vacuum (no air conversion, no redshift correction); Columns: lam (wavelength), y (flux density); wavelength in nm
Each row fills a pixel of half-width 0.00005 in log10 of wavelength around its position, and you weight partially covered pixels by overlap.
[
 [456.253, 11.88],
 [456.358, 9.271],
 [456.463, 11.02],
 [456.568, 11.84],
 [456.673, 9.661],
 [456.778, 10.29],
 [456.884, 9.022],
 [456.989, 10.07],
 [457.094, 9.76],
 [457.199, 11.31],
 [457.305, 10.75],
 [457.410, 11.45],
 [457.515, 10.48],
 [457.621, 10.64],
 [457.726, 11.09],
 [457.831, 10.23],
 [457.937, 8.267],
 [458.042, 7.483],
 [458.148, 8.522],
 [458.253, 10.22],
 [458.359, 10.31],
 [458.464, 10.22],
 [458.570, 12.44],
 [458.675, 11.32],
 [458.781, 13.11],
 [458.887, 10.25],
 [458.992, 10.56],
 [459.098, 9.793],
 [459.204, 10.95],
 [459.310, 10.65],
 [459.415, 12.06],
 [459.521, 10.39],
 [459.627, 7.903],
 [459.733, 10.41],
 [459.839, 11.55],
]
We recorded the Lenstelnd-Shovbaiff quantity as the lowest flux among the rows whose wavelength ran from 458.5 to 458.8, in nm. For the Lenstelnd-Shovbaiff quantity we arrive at 11.32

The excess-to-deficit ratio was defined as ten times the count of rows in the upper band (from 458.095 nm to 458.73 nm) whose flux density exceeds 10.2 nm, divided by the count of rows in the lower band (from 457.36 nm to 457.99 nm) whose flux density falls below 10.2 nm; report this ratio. 50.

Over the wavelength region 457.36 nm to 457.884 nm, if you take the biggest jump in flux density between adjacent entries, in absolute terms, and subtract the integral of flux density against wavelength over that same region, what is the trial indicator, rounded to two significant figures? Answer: -4.7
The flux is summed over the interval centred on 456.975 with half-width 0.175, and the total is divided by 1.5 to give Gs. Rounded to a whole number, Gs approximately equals 19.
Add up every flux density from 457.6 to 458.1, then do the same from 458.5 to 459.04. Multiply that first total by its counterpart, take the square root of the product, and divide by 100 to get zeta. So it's 0.525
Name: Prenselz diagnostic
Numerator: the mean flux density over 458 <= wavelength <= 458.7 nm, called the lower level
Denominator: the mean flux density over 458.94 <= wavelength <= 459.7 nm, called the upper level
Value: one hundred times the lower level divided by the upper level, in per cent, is 97.5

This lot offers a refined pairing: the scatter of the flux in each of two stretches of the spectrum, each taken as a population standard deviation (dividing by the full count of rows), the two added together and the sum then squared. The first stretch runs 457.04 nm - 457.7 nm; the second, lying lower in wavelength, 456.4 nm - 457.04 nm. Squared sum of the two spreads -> 2.2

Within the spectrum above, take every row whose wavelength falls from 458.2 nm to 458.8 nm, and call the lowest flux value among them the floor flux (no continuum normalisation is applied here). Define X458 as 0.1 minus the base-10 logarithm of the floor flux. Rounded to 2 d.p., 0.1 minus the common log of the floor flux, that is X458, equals -0.91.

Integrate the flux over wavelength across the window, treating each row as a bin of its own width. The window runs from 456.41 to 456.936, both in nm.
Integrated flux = 5.45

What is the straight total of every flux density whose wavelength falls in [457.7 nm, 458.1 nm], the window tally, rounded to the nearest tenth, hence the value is 37.1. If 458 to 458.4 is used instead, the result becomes 36.5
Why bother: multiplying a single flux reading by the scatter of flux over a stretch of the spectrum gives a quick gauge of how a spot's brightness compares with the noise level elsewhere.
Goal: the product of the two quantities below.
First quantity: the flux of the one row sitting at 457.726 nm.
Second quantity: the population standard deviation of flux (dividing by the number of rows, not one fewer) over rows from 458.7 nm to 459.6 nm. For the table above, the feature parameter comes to 11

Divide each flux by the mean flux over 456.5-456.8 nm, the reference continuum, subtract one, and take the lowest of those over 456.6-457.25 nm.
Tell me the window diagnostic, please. -0.15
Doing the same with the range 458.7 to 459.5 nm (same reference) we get -0.08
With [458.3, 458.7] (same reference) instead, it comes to -0.04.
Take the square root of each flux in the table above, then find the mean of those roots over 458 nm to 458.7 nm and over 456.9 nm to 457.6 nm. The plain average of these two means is 3.21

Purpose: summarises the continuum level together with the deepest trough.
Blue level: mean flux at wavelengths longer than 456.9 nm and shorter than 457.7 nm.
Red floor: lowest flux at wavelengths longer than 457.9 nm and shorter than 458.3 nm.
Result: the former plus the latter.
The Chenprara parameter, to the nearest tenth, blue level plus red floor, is 18.1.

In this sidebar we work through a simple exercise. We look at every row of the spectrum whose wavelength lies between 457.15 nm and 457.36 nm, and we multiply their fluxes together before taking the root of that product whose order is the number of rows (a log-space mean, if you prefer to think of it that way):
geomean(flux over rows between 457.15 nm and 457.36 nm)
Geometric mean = 11.0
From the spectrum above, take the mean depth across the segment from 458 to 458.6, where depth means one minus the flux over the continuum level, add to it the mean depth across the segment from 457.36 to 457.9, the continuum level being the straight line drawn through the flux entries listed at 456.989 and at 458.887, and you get 0.0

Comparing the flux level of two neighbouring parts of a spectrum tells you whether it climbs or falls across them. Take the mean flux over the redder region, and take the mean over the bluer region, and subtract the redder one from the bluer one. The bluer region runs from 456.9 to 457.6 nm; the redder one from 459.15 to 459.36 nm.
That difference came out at -0.2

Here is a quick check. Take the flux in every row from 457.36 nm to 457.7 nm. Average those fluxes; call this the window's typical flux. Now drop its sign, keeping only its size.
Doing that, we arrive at 10.9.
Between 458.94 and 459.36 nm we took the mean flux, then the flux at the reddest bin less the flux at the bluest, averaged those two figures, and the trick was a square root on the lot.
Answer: 2.30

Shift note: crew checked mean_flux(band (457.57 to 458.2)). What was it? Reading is 9.4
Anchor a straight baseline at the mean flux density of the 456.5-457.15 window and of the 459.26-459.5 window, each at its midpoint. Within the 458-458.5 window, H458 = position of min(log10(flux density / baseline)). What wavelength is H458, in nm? 458.042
